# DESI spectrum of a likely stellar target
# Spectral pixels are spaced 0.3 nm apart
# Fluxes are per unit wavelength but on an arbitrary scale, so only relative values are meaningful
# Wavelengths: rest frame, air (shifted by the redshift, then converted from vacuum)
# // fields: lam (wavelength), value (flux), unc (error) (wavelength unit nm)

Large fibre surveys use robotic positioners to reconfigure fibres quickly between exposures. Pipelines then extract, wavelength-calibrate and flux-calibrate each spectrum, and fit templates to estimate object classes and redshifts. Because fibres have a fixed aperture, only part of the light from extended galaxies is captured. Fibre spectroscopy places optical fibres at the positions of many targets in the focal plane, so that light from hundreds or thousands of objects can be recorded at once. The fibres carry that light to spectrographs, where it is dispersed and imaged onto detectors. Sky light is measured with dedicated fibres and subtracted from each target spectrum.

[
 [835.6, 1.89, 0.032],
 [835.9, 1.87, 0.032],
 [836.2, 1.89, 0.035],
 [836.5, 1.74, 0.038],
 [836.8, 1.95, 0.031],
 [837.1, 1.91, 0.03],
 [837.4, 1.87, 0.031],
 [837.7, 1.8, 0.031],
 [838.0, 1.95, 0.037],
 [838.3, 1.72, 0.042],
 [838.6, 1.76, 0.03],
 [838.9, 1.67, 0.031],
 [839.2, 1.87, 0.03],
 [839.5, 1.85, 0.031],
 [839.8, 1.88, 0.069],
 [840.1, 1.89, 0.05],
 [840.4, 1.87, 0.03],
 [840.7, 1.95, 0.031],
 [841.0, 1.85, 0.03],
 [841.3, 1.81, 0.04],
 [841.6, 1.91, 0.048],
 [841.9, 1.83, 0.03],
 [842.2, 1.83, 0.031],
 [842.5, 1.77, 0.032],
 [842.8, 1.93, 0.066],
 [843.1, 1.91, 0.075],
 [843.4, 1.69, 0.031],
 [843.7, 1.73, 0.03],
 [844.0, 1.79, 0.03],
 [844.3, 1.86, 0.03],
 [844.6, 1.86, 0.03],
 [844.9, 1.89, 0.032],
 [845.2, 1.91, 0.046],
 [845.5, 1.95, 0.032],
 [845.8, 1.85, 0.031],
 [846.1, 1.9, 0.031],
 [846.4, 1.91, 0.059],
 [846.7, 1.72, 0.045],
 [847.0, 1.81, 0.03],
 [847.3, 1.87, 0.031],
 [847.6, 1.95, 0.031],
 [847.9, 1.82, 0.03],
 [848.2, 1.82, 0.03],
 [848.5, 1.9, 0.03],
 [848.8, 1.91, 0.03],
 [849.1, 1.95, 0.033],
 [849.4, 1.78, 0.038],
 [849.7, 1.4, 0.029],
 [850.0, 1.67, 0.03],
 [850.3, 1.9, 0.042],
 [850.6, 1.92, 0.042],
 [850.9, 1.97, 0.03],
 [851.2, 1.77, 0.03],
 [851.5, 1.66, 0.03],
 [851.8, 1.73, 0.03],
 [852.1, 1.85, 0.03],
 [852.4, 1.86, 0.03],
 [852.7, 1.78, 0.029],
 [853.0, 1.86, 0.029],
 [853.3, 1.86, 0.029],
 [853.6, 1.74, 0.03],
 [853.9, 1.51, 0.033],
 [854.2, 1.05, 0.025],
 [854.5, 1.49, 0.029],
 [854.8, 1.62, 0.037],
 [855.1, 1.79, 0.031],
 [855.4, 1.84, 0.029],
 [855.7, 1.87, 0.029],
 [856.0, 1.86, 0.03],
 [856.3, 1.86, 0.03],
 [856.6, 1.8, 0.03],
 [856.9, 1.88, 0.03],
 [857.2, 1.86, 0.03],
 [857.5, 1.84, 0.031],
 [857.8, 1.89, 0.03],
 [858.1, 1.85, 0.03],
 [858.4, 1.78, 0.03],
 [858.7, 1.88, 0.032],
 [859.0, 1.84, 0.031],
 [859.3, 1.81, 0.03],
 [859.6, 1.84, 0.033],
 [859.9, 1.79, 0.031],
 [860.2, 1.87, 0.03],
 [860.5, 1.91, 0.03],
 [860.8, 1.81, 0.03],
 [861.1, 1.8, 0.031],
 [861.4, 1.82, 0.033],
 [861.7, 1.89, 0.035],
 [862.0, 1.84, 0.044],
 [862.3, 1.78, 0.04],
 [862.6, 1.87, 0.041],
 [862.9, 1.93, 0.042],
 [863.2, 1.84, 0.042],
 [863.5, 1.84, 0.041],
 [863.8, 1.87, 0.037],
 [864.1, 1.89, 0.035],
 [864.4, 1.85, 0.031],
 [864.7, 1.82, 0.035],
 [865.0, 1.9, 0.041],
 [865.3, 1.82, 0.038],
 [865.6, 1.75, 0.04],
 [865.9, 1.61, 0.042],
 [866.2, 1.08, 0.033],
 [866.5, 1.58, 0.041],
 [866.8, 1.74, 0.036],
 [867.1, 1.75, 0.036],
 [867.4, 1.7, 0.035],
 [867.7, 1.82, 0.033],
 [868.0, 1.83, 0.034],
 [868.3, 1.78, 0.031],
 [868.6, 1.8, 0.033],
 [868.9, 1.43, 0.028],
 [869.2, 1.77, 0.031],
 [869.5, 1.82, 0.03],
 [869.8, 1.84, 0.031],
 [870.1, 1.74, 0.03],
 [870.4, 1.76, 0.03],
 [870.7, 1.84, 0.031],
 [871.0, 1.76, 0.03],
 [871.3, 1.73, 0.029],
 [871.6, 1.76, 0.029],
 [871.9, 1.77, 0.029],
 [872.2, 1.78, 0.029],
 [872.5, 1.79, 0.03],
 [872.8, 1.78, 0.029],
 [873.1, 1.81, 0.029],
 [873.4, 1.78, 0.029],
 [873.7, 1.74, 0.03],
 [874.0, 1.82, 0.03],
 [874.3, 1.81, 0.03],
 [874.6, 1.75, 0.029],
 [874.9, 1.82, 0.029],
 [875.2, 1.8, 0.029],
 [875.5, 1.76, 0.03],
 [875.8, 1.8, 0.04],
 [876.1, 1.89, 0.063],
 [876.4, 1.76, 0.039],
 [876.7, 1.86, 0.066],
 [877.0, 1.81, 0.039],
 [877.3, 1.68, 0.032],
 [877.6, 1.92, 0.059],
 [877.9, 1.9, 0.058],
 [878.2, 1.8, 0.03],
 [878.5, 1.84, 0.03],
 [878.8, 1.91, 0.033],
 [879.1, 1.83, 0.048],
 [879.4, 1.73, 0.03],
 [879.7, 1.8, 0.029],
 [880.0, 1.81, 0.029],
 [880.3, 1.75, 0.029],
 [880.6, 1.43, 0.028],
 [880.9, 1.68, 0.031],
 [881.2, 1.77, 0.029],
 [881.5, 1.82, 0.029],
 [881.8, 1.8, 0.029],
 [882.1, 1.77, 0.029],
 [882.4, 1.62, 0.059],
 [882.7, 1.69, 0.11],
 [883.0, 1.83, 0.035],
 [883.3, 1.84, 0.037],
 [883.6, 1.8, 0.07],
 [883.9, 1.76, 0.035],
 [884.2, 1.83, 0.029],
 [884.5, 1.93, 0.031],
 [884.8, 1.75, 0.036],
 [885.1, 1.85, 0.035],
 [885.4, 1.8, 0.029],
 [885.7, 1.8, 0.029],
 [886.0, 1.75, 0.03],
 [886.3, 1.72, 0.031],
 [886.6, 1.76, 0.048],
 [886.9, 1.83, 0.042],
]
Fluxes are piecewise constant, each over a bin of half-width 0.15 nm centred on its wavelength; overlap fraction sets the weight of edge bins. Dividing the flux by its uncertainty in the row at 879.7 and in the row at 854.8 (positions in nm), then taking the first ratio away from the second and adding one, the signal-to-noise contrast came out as -17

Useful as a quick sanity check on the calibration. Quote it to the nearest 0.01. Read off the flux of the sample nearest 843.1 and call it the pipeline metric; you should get 1.91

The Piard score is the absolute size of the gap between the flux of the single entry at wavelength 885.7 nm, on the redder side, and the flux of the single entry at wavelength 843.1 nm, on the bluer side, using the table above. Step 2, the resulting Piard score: 0.11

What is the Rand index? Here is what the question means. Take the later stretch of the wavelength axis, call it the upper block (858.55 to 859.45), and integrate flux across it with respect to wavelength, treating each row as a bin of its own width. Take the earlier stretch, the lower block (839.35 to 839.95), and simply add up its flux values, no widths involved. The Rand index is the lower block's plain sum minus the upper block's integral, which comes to 2.1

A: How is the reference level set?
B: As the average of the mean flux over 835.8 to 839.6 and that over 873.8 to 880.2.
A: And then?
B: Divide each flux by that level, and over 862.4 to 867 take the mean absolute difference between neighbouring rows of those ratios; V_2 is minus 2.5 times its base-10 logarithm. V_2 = 2.9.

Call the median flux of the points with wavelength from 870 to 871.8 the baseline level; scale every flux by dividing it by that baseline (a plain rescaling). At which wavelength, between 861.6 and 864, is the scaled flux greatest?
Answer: 862.9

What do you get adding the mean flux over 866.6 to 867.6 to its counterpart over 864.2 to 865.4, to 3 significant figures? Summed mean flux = 3.58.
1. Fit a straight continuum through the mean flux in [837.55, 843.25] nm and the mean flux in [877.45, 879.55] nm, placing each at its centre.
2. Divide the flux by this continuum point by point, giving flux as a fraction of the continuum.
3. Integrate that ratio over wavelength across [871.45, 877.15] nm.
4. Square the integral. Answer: 30.7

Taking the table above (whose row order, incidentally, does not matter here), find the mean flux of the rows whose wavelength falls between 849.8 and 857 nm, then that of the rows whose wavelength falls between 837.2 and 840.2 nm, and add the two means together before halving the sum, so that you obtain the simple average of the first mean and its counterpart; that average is 1.79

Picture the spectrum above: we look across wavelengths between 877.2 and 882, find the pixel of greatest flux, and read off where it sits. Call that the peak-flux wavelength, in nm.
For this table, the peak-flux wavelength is 877.6 nm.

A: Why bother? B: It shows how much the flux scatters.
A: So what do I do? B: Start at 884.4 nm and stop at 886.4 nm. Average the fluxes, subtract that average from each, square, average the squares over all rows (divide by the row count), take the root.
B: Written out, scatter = 0.066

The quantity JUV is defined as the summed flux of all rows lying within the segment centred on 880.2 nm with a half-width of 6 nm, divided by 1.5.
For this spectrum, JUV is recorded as 48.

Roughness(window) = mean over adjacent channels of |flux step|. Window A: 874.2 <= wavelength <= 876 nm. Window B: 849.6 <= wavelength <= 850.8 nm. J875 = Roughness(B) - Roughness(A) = 0.127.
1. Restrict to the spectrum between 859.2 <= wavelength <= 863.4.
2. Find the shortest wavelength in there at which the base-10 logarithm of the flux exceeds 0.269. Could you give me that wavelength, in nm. 860.2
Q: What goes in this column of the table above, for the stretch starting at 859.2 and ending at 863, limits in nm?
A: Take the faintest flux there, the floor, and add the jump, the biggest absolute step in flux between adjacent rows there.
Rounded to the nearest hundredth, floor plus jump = 1.88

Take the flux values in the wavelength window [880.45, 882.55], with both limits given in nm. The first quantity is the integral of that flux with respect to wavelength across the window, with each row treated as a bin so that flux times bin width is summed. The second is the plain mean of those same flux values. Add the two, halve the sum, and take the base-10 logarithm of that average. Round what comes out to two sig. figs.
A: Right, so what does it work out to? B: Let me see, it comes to 0.42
